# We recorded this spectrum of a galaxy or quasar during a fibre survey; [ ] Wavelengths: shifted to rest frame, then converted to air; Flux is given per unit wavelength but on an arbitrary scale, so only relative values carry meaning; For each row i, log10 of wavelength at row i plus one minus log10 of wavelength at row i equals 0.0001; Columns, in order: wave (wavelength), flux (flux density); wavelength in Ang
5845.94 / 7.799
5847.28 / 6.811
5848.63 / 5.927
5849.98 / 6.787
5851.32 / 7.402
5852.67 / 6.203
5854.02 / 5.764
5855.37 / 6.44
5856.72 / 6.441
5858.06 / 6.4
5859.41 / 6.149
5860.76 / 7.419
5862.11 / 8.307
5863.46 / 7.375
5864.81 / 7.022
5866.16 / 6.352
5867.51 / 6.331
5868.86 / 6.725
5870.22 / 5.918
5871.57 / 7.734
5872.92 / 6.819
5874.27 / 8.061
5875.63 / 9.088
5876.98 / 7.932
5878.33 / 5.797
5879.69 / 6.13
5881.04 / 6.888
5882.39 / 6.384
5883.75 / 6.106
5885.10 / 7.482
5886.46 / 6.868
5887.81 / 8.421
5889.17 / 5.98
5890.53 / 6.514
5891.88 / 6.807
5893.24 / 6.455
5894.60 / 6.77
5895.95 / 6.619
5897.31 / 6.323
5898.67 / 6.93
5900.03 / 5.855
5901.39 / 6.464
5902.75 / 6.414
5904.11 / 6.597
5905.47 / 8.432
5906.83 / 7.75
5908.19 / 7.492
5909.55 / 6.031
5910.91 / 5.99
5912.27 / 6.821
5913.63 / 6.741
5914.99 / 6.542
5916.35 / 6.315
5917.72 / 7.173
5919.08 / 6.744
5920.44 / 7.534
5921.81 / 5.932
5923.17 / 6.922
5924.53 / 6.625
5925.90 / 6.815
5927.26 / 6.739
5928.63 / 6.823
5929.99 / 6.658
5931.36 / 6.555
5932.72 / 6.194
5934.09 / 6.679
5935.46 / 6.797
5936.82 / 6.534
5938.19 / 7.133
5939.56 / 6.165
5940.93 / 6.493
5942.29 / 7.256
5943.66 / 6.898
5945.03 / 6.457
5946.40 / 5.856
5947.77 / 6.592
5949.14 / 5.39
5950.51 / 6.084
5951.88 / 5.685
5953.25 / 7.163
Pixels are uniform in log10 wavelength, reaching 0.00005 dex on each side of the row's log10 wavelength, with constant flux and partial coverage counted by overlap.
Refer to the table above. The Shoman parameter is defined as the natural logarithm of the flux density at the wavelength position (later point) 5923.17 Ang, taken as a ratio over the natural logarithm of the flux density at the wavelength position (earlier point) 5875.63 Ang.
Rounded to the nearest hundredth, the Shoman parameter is 0.88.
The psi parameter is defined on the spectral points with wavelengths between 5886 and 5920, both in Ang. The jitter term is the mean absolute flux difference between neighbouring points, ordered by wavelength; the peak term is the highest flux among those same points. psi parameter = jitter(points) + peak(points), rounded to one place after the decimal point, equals 9.1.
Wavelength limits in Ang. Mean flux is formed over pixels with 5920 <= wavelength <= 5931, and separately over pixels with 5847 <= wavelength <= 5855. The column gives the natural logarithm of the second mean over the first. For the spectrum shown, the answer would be -0.041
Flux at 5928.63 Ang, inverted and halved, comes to 0.073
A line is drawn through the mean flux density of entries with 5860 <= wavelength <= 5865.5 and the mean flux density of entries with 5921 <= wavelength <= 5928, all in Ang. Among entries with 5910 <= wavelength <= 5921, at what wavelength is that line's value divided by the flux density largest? 5910.91 Ang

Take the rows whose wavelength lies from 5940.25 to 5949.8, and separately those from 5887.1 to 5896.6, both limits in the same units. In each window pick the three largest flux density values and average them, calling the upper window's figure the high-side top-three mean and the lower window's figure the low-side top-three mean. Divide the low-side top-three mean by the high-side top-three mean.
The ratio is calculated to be 1.06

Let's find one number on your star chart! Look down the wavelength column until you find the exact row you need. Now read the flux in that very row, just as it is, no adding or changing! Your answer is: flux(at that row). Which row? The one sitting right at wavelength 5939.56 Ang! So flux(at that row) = 6.165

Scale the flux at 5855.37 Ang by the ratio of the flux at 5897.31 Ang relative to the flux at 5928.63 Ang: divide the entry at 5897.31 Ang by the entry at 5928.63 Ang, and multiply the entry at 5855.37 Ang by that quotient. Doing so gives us 6.0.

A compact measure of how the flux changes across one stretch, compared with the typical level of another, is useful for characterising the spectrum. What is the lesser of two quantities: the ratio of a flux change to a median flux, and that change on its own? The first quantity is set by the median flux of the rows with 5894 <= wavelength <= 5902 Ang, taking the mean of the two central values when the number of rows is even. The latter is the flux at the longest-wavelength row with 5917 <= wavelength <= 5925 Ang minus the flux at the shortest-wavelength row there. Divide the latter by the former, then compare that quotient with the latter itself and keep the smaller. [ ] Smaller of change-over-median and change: -0.55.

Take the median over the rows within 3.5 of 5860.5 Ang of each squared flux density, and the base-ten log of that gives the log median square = 1.74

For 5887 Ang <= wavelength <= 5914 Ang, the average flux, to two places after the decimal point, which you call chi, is 6.77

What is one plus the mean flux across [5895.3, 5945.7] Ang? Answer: 7.71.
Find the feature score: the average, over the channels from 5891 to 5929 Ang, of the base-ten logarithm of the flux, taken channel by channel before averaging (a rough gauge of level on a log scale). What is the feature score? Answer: 0.827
